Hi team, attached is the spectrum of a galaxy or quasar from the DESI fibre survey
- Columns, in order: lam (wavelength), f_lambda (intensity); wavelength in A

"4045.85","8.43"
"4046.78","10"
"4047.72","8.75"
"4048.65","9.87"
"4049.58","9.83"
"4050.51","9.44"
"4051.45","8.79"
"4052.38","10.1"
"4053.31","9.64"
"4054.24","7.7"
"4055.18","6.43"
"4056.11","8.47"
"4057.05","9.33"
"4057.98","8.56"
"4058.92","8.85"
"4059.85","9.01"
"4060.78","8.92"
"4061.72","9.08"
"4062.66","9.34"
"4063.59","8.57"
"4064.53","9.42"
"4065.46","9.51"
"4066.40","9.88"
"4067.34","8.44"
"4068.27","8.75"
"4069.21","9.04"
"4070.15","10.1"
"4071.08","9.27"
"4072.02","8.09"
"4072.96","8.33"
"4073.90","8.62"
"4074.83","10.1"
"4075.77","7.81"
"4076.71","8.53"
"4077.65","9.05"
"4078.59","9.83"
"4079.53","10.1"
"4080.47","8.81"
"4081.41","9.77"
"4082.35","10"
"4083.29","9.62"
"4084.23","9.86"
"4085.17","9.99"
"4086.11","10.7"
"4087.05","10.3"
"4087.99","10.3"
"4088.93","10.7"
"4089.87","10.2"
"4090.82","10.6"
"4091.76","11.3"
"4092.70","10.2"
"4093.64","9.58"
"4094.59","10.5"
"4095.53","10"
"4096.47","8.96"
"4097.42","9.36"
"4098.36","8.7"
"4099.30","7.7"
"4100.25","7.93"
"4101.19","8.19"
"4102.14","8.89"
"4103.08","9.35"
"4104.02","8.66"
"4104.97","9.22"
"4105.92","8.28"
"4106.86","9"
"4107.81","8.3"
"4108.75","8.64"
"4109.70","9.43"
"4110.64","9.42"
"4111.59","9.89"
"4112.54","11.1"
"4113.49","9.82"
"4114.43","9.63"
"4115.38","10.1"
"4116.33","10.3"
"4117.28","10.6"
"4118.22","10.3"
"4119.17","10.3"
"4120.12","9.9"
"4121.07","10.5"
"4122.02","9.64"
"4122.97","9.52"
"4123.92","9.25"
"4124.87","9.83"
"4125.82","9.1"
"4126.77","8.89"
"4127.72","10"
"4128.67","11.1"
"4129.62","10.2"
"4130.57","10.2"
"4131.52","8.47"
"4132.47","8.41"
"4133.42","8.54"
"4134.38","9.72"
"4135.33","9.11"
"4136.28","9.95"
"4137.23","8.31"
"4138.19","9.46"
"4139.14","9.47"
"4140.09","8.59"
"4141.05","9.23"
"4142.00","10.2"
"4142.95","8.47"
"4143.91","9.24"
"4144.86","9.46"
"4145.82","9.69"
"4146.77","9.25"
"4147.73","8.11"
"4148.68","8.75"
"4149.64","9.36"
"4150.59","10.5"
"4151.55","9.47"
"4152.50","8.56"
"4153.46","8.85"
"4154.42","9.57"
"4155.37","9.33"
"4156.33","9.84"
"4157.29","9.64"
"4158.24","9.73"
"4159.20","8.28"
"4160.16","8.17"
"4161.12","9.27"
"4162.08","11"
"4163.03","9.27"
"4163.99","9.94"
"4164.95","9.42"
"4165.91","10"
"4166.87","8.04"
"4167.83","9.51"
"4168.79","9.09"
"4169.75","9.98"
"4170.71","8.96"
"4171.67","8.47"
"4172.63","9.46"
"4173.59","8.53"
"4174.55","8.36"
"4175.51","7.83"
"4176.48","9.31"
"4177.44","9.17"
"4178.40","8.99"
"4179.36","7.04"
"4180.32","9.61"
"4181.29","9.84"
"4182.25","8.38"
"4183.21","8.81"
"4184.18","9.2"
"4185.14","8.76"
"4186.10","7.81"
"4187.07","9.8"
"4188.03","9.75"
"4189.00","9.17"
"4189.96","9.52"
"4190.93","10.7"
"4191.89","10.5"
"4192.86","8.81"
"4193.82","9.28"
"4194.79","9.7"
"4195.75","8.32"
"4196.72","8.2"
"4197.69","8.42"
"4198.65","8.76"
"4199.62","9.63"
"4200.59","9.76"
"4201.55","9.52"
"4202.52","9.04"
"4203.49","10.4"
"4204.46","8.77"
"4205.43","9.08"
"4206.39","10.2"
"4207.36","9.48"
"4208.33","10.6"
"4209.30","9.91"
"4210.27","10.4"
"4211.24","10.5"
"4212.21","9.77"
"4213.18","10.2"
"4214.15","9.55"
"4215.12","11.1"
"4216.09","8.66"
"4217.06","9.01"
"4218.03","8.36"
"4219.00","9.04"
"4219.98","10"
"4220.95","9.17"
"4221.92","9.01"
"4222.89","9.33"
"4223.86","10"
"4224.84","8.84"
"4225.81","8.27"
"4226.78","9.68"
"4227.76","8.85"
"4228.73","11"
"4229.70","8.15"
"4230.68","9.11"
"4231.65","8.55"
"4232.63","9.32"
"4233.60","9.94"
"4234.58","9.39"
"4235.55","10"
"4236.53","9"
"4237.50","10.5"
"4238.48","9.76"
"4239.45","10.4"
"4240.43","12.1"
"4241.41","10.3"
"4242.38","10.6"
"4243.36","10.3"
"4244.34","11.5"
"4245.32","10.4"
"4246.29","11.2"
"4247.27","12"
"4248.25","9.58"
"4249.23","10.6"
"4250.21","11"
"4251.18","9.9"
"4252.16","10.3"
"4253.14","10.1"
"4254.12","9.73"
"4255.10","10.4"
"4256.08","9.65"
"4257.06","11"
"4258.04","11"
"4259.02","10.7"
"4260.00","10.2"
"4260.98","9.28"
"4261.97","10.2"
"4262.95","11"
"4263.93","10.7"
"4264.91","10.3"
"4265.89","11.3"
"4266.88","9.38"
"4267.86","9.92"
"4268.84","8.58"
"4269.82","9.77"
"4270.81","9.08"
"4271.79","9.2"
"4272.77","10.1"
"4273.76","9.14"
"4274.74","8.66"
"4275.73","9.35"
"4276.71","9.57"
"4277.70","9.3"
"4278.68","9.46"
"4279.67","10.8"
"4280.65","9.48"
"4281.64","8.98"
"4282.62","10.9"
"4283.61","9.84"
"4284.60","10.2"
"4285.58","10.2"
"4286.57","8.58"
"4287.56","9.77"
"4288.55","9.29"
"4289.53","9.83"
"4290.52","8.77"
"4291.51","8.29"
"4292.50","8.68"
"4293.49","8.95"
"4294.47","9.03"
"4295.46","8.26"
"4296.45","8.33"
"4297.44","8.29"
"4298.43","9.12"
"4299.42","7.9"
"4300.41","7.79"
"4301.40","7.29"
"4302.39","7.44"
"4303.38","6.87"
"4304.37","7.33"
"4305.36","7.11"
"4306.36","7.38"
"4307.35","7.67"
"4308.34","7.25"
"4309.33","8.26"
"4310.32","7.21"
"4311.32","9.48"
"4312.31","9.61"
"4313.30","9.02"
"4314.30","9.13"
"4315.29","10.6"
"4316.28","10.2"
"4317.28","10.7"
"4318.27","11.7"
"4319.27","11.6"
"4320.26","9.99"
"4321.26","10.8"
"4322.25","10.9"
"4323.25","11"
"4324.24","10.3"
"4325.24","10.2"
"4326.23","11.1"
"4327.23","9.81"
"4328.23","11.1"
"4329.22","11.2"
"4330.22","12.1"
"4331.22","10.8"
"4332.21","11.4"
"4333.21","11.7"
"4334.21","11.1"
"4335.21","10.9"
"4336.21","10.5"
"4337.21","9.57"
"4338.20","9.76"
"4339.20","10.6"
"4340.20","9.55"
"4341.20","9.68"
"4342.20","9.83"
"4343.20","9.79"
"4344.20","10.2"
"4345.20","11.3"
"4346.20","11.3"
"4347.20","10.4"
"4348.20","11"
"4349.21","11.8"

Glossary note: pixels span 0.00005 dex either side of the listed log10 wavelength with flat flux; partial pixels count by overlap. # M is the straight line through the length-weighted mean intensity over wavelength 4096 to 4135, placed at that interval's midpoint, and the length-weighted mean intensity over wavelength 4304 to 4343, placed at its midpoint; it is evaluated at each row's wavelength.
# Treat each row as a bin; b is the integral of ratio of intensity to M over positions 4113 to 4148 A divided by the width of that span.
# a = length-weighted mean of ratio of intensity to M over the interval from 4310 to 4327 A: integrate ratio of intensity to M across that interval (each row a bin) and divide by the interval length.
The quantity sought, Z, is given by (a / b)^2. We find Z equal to 1.03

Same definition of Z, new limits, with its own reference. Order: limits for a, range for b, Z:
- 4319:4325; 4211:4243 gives 1.18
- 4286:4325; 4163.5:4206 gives 0.90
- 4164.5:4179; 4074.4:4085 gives 0.86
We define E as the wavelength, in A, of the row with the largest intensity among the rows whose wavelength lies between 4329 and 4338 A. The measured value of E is 4330.22 A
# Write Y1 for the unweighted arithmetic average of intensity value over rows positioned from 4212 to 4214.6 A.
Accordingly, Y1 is 9.8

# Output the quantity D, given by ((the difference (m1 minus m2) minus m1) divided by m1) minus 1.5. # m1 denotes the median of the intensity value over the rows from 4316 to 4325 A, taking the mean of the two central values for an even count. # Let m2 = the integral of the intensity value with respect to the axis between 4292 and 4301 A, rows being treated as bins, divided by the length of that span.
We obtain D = -2.28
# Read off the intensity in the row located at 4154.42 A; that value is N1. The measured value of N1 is 9.57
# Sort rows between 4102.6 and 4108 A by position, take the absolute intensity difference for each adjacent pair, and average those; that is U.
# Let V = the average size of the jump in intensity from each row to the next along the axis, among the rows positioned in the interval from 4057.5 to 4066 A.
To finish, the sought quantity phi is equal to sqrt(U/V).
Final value 1.5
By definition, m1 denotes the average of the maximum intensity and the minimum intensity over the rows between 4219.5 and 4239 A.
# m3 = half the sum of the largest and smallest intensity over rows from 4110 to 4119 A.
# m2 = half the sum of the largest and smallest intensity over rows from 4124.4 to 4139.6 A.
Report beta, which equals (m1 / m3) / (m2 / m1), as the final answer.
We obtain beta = 0.921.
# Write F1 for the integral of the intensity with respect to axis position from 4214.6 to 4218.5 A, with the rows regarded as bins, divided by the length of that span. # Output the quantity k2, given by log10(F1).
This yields 0.968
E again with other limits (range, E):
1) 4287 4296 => 4289.53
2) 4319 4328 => 4319.27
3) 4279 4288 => 4282.62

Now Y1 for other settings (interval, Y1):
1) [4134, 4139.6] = 9.3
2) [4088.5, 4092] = 10.7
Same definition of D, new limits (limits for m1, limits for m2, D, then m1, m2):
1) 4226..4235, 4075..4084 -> -2.50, 9.3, 9.3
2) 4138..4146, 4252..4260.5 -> -2.59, 9.5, 10.3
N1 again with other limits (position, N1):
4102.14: 8.89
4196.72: 8.2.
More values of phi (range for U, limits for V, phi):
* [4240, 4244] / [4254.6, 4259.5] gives 1.2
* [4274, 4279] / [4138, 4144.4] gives 0.6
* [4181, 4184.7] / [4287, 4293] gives 1.1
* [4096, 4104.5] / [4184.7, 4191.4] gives 0.8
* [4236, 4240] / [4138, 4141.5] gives 1.4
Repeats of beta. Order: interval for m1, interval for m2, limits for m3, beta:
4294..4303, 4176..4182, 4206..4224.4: 0.820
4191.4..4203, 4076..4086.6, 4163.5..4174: 1.008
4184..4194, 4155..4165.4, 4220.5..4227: 0.978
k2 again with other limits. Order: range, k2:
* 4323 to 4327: 1.025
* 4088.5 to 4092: 1.027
